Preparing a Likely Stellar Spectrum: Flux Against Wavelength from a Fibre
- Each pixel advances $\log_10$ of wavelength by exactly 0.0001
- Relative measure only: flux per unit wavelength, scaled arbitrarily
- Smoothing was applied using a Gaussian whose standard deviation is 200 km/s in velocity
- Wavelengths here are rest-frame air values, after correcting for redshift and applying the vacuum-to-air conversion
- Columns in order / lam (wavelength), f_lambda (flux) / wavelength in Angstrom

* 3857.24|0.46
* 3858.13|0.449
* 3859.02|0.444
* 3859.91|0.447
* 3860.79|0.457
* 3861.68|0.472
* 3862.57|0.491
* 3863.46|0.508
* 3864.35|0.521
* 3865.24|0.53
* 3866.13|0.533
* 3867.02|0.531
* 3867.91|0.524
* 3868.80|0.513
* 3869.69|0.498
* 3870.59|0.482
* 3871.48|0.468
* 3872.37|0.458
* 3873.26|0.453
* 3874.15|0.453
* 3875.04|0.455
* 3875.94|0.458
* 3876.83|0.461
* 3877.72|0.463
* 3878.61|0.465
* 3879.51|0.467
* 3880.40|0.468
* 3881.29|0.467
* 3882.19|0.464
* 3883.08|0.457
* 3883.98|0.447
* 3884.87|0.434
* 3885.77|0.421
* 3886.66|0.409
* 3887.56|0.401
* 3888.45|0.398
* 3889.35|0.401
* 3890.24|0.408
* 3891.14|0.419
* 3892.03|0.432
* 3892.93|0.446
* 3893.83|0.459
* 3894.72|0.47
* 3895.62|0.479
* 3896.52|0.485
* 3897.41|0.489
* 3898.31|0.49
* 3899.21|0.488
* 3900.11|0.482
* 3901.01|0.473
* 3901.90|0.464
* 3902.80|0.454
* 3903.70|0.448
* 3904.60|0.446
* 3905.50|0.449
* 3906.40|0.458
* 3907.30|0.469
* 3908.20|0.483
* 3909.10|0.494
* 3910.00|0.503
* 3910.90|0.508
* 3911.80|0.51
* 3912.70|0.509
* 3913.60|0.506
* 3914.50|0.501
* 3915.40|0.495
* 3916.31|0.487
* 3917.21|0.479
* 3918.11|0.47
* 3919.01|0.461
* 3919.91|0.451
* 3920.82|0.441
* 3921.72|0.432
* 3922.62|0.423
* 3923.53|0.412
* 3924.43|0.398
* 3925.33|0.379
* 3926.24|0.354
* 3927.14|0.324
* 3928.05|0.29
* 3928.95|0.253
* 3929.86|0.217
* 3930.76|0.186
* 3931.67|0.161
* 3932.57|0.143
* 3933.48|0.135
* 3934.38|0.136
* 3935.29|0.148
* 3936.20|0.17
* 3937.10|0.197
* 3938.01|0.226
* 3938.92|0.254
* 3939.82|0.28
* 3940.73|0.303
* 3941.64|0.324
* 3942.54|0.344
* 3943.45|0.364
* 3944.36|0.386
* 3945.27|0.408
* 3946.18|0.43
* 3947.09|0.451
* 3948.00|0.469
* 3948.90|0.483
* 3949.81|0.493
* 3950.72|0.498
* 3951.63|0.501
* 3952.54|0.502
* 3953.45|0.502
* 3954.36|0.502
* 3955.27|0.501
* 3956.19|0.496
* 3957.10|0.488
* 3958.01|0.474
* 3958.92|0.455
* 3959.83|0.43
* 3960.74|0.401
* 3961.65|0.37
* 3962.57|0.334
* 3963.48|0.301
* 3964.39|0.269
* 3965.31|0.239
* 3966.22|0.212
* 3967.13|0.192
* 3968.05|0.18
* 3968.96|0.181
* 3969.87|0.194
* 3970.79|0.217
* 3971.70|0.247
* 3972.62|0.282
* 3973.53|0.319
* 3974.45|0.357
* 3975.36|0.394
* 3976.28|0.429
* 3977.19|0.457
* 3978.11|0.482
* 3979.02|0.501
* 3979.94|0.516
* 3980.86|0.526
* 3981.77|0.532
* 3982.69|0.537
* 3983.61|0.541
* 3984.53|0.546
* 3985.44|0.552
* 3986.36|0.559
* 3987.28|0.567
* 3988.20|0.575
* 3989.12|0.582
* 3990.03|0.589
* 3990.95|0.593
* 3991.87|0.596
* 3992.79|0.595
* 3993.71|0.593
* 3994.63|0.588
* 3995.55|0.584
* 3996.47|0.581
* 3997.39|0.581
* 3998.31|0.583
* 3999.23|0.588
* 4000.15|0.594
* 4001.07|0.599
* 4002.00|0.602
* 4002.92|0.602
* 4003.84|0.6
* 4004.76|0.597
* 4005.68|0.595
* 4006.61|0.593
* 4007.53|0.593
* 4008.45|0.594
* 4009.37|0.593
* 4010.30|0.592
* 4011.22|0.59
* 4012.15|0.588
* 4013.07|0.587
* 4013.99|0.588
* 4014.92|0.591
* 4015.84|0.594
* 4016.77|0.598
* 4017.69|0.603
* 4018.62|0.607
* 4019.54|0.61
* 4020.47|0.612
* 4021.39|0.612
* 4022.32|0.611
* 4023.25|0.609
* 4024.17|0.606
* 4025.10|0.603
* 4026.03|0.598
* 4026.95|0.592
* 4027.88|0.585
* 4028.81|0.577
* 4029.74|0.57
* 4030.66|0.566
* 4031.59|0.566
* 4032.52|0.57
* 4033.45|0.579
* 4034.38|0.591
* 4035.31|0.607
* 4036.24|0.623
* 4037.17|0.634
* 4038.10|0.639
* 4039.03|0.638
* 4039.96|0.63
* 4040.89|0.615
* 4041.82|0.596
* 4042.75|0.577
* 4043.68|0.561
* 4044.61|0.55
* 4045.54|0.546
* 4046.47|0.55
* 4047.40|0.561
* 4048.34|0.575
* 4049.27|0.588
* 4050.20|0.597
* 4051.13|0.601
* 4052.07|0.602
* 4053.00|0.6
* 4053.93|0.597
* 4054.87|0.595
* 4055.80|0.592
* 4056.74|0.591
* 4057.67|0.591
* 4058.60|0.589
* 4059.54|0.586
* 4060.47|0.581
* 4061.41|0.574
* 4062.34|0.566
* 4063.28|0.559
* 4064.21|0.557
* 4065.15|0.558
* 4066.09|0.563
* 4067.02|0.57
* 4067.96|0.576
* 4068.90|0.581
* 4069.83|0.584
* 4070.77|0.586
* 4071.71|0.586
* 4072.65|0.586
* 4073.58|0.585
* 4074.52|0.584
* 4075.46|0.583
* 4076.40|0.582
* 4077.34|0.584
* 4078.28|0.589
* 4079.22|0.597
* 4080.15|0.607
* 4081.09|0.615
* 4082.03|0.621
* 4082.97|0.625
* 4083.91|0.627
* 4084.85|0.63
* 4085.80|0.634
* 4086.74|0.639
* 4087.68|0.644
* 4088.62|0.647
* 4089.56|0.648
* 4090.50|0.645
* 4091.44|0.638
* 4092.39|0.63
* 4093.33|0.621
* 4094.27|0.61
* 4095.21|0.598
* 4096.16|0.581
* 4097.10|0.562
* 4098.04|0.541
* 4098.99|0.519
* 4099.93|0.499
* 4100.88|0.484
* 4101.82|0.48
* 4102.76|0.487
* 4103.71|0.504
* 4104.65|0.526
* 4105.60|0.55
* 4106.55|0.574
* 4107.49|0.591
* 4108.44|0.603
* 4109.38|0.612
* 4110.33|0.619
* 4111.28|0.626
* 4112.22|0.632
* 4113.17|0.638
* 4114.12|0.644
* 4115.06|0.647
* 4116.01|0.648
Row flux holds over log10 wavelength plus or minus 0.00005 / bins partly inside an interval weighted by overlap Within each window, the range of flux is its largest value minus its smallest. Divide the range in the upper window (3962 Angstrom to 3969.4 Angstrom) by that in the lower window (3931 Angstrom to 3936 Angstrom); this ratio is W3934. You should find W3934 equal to 5.9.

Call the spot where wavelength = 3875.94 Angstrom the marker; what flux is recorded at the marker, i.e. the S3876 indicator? 0.458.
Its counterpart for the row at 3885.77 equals 0.421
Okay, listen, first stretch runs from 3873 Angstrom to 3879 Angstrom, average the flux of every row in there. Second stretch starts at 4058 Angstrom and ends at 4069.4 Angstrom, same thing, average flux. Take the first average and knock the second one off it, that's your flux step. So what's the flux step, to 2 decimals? -0.11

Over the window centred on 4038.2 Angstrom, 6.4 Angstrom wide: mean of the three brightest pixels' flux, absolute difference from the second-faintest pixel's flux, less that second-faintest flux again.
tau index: -0.59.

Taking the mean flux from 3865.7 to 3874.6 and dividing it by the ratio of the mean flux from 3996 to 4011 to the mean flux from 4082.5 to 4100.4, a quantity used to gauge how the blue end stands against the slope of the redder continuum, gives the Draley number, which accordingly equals 0.50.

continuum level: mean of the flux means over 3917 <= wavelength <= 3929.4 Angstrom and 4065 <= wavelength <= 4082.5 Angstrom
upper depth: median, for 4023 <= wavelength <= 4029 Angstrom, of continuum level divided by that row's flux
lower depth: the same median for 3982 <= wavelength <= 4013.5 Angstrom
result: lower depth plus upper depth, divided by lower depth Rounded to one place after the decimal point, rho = 2.0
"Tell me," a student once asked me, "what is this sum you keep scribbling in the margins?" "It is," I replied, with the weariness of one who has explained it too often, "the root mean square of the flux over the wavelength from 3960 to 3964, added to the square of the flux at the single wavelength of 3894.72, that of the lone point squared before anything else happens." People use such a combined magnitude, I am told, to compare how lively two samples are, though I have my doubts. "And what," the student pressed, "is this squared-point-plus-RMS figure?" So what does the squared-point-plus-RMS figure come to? 0.57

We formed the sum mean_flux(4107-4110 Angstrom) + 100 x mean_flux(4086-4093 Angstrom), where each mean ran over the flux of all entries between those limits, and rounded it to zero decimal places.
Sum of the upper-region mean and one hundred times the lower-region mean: 65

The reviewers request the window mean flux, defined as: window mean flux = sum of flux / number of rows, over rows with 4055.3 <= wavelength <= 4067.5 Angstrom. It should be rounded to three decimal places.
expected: 0.575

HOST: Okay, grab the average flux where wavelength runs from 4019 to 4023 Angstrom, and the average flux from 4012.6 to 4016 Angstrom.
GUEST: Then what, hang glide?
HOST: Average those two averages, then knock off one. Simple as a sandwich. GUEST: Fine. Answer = -0.40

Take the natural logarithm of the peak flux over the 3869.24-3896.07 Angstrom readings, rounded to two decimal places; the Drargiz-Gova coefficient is -0.70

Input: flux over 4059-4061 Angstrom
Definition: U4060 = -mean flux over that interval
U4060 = -0.58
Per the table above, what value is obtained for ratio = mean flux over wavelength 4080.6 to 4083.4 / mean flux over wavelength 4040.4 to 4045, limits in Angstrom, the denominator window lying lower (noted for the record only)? 1.1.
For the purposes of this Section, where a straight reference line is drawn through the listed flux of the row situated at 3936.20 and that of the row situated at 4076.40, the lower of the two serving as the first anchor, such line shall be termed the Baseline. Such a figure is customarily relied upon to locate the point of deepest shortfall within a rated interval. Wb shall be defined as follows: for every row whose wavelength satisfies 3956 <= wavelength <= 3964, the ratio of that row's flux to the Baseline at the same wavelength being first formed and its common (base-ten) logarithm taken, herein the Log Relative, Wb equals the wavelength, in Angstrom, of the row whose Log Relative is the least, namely 3963.48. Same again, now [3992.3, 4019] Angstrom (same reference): 4016.77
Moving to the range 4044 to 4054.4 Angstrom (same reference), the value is 4045.54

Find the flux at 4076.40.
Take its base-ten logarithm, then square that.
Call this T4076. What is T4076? 0.055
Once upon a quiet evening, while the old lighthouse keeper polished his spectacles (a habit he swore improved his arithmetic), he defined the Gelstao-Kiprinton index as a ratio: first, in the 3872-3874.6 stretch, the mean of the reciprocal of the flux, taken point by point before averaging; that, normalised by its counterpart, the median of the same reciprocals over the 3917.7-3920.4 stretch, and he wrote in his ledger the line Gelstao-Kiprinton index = 1.0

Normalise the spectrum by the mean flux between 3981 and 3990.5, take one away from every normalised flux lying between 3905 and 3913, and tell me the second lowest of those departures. -0.18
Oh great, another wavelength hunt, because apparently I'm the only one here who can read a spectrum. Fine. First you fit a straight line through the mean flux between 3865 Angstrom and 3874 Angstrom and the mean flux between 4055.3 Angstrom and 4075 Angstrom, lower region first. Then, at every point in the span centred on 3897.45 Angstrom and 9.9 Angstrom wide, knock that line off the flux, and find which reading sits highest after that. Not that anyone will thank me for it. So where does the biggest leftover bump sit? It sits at 3898.31 Angstrom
